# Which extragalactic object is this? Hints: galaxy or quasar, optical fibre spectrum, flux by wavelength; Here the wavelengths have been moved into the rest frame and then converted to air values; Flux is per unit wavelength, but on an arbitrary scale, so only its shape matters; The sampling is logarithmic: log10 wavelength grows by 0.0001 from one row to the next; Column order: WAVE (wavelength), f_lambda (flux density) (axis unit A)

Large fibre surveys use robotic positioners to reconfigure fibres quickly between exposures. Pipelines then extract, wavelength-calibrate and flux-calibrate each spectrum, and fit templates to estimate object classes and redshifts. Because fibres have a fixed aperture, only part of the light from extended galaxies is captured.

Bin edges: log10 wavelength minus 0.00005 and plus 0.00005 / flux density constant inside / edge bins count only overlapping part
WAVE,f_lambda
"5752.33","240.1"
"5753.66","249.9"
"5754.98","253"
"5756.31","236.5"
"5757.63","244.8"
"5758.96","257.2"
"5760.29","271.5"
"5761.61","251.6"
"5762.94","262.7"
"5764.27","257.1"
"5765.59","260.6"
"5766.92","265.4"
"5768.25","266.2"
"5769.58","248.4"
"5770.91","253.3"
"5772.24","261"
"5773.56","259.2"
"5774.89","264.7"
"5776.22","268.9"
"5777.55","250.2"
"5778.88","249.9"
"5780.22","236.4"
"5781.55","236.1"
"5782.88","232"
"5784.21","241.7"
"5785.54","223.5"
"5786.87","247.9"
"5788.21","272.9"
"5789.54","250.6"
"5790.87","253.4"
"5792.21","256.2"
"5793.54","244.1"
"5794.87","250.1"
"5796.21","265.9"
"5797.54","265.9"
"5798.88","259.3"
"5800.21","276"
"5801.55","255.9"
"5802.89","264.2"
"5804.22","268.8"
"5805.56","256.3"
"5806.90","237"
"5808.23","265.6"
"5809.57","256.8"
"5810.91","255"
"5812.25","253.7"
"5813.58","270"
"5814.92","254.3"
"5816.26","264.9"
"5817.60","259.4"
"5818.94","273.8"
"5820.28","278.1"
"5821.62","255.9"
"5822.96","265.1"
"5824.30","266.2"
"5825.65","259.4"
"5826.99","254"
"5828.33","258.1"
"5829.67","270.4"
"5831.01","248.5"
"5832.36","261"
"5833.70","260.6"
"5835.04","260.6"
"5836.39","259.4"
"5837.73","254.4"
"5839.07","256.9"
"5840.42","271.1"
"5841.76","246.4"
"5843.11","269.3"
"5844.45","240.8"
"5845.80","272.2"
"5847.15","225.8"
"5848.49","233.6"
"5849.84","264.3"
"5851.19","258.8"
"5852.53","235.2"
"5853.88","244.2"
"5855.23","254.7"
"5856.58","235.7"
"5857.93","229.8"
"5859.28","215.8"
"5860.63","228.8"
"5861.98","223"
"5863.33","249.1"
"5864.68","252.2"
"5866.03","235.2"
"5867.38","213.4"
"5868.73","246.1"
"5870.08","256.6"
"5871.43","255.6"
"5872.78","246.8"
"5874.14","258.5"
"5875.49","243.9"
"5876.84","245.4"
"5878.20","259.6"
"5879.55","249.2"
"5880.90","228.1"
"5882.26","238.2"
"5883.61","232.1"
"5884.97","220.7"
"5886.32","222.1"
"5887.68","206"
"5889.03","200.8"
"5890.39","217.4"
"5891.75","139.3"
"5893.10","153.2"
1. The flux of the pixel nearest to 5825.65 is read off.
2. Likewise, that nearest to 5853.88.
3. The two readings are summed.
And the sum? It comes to 504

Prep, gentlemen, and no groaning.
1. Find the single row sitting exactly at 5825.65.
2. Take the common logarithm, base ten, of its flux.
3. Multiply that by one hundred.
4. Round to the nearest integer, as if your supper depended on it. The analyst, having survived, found 241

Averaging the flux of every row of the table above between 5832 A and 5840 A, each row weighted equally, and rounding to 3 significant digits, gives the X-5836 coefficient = 259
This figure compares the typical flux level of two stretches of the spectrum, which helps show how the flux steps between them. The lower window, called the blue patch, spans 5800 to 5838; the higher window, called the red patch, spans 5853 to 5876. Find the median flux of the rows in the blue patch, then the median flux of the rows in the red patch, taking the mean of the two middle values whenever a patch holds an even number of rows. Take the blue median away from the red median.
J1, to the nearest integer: -15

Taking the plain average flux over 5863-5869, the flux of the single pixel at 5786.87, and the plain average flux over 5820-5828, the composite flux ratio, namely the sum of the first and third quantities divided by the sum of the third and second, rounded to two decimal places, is 0.98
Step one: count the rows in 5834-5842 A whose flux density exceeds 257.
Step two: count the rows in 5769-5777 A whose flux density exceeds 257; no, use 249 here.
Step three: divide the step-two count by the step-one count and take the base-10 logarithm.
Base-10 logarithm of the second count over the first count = 0.2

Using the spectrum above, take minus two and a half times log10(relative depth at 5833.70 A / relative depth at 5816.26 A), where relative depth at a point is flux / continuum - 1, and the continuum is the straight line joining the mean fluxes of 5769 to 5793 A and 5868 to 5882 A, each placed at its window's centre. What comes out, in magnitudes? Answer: 0.3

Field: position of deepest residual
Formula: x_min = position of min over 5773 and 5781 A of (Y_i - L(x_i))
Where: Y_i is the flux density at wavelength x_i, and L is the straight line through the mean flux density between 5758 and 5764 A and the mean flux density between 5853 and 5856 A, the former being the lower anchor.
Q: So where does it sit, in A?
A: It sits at 5780.22 A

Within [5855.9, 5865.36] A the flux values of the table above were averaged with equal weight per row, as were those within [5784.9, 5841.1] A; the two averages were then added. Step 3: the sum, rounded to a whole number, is 493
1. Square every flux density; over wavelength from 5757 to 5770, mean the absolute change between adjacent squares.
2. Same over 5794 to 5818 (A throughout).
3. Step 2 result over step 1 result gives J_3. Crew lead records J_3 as 1.1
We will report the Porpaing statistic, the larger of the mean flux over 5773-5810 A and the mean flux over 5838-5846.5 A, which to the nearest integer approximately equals 259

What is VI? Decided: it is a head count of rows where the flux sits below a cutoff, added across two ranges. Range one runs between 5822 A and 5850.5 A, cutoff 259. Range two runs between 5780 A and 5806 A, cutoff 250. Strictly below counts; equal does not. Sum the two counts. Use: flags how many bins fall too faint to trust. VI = 16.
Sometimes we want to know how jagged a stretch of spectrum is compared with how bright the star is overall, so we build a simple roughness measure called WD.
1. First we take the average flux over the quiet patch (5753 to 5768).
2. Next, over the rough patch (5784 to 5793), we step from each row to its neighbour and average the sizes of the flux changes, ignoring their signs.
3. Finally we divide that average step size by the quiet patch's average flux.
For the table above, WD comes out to 0.062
